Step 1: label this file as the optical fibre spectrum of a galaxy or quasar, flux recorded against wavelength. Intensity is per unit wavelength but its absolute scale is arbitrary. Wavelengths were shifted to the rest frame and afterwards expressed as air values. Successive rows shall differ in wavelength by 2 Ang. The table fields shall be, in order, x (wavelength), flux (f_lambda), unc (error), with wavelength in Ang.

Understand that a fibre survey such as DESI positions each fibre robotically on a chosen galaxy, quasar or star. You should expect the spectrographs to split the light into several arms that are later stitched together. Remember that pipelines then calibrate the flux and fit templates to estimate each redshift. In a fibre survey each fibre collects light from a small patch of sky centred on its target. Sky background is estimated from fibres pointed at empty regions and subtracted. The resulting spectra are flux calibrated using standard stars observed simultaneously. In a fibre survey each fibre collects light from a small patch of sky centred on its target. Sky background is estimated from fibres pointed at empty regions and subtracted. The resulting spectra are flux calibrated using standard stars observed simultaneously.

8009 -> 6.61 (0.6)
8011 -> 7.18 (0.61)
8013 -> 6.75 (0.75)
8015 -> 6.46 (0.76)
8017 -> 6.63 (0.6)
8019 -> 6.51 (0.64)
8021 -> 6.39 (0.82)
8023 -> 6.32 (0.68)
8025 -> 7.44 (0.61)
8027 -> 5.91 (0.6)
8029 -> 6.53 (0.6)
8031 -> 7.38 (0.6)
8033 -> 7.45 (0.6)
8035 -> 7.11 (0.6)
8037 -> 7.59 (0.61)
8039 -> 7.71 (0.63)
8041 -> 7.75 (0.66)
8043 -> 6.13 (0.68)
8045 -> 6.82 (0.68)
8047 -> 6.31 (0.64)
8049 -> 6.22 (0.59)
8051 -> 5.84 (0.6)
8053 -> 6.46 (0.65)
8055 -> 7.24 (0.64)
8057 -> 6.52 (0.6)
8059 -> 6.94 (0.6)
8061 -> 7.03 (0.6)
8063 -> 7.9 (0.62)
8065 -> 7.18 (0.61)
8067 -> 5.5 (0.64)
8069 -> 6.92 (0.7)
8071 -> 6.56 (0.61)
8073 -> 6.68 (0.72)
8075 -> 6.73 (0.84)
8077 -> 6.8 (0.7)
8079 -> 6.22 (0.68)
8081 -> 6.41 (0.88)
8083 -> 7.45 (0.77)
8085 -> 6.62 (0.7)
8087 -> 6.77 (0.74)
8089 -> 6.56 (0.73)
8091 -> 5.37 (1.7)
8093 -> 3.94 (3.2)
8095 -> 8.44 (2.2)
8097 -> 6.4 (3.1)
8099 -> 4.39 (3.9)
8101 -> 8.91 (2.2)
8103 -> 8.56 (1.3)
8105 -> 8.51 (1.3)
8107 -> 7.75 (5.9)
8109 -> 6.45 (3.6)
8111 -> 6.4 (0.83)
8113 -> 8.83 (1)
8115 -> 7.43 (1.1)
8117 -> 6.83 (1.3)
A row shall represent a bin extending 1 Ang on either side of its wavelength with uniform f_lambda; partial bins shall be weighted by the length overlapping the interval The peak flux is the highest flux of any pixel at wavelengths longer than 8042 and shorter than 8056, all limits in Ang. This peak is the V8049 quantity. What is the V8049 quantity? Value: 7.24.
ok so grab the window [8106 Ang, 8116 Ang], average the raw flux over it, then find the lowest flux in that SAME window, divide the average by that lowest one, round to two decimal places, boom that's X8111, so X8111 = 1.15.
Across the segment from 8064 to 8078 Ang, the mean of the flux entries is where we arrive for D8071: 6.62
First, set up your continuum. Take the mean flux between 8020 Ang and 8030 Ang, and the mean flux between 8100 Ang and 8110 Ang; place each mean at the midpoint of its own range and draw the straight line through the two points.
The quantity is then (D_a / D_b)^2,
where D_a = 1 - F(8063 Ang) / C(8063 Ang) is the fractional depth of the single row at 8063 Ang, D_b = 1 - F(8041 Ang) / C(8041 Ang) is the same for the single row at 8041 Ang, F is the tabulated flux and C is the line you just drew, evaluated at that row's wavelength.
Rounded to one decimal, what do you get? 0.5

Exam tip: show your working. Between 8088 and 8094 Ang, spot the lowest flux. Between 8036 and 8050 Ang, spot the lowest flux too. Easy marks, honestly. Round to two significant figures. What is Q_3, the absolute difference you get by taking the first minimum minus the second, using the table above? 2.2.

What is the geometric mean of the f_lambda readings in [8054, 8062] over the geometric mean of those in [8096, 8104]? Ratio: 1.02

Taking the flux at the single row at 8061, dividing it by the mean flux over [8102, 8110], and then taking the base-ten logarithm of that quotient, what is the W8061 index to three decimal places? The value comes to -0.046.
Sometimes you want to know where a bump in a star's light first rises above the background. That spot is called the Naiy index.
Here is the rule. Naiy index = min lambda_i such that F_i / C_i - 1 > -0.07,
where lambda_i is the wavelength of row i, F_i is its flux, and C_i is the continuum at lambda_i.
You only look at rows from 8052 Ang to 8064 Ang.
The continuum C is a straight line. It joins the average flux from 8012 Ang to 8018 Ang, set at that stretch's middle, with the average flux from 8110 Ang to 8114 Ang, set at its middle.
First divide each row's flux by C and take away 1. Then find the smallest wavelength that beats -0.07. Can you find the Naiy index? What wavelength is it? 8055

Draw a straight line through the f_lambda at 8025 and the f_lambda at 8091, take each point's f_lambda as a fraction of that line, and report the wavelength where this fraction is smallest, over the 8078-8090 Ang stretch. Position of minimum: 8079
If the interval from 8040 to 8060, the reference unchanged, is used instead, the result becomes 8051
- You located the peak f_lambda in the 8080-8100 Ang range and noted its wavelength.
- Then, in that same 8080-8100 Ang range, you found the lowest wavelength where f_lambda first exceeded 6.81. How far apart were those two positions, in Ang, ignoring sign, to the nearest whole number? 12 Ang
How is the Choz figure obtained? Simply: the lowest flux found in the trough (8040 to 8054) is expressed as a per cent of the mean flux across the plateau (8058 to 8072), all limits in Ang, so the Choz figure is 85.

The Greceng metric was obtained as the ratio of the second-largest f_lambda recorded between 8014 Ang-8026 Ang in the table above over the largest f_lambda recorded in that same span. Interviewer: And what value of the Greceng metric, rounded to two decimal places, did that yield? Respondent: 0.89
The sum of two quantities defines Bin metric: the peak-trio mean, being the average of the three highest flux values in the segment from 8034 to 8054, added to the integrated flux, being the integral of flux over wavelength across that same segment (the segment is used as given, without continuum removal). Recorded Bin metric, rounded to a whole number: 144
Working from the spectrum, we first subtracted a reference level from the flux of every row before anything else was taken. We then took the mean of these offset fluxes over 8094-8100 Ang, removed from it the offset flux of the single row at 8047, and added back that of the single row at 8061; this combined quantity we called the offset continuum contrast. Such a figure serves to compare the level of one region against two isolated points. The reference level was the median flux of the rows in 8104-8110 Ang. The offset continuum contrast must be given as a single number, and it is -0.6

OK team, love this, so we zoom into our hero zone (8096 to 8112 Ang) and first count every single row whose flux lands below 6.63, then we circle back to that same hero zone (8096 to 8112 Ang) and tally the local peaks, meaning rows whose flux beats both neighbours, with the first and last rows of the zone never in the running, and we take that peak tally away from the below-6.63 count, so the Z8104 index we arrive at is 3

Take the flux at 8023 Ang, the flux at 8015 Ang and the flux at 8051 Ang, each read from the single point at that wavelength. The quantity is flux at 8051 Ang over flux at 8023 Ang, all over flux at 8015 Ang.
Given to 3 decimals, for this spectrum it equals 0.143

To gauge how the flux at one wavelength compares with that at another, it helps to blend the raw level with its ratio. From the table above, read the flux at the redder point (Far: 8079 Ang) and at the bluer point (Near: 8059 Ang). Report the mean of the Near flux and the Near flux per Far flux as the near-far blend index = 4.03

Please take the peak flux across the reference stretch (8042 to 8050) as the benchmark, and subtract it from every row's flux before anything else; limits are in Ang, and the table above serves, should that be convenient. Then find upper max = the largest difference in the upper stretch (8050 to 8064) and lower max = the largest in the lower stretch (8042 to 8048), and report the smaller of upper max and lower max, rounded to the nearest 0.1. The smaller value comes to 0.0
